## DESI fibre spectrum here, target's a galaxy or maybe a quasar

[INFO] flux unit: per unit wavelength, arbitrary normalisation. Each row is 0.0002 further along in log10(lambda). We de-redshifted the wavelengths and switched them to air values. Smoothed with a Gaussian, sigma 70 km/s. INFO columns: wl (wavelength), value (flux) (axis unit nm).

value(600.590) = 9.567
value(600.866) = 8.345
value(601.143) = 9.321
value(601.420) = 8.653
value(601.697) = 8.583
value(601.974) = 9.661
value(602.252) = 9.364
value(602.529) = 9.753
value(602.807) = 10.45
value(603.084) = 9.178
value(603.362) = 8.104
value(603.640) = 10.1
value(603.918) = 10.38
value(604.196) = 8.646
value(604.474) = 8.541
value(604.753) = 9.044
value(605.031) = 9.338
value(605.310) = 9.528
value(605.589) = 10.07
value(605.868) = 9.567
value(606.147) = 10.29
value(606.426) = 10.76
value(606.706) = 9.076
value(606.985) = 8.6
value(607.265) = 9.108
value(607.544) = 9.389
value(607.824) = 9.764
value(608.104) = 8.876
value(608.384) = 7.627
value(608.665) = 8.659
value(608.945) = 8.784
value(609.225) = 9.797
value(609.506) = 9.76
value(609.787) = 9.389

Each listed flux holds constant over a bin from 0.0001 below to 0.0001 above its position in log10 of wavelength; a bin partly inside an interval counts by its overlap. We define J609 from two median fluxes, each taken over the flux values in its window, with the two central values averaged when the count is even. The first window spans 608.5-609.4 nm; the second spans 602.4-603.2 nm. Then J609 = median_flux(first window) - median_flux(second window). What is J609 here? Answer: -1.0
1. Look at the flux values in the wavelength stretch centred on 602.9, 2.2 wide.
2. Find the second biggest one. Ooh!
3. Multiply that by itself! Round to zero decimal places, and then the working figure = 108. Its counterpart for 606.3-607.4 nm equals 83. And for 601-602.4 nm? 88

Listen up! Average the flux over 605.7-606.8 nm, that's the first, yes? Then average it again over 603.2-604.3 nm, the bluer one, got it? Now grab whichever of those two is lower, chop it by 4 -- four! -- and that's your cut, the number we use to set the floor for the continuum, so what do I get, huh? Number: 2.33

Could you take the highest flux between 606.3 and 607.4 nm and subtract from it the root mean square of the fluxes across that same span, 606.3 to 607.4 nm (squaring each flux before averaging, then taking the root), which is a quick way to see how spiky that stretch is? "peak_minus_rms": 1.3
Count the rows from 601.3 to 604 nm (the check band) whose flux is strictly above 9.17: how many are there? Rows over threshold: 7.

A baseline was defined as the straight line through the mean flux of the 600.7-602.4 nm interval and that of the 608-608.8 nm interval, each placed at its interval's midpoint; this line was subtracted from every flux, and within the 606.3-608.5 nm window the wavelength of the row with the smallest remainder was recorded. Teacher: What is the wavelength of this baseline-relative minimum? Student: 608.384 nm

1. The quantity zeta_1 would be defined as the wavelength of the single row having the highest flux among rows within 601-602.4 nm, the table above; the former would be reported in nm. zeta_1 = 601.974 nm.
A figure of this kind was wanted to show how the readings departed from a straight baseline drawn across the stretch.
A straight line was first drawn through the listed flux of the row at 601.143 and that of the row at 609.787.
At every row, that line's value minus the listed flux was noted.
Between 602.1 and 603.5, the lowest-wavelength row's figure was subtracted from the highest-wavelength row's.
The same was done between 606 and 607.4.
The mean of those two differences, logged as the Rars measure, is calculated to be 1.2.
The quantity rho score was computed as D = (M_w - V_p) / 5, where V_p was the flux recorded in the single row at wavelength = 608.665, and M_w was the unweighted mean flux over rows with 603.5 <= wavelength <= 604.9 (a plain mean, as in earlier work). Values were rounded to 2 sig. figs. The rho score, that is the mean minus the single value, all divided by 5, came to 0.14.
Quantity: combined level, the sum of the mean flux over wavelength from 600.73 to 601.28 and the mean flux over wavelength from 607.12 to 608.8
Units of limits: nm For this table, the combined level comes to 17.7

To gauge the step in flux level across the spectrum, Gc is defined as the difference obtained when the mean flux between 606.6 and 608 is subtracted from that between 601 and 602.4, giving -0.1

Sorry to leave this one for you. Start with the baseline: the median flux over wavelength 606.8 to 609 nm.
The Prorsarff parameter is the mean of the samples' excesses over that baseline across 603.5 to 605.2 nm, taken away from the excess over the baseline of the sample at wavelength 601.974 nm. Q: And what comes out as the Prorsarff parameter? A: 0.3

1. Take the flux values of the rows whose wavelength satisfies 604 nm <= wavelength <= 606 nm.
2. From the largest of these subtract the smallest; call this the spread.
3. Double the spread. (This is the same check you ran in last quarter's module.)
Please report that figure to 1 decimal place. 3.1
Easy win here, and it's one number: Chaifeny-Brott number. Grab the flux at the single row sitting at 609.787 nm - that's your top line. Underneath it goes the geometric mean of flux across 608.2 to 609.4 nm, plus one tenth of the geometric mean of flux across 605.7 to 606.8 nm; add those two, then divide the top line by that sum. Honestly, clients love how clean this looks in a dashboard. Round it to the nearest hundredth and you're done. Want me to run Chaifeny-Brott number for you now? 0.97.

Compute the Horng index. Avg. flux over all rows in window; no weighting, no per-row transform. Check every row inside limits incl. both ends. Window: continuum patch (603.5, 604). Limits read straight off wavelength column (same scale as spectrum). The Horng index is 10.2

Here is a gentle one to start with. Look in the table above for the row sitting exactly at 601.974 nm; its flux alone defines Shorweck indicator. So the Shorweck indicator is 9.661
